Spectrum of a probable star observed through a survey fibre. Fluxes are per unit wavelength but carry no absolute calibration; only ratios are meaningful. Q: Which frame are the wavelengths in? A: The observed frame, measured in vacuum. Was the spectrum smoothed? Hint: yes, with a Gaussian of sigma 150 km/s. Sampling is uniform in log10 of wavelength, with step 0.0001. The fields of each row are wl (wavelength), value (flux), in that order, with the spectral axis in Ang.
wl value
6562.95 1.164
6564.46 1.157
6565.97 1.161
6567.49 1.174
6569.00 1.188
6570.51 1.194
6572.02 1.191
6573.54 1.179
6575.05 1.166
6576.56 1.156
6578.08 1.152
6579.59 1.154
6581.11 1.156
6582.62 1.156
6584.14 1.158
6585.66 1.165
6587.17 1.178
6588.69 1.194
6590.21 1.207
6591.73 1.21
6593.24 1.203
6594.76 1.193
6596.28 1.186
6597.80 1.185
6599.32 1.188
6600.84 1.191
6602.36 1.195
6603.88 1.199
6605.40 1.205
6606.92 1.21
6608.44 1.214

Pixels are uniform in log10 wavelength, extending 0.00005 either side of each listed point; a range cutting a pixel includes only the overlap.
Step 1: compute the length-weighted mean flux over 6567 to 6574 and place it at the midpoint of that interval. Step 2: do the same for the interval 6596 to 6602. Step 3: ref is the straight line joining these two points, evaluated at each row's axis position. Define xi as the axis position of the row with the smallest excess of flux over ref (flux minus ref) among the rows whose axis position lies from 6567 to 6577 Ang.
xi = 6576.56 Ang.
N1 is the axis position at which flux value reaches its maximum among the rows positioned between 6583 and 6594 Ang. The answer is 6591.73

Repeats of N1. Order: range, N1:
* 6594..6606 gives 6605.40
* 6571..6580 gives 6572.02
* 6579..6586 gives 6585.66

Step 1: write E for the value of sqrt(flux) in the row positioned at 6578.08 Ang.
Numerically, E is 1.07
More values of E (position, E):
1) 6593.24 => 1.10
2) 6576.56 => 1.08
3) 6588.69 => 1.09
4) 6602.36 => 1.09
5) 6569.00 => 1.09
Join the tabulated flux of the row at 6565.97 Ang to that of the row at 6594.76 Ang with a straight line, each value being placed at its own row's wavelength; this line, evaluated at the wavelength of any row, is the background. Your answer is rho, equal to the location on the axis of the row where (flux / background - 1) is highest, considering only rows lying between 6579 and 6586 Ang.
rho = 6585.66 Ang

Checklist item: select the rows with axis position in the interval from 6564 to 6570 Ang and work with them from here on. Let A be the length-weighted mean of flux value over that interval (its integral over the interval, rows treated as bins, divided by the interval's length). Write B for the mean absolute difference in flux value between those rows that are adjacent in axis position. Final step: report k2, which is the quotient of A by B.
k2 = 113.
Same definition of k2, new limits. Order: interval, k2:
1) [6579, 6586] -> 420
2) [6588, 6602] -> 203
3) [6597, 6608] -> 287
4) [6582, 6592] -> 131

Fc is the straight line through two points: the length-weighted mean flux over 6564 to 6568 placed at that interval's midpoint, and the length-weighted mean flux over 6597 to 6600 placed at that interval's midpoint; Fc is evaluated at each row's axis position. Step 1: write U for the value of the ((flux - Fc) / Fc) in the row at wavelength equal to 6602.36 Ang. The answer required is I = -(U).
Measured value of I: -0.005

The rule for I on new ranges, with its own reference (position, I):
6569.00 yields -0.020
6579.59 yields 0.015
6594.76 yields -0.008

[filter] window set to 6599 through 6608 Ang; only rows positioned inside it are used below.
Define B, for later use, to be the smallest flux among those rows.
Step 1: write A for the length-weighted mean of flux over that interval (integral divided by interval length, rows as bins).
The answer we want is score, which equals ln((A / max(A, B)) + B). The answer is 0.783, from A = 1.20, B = 1.188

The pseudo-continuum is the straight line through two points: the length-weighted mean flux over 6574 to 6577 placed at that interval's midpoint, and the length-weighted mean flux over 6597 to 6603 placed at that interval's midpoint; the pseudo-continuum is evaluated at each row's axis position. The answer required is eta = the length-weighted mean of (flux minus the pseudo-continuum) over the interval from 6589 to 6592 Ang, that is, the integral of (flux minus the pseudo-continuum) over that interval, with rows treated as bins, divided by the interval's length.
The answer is 0.026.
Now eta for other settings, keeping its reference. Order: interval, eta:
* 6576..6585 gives -0.016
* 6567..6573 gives 0.026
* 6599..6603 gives 0.001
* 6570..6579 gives 0.007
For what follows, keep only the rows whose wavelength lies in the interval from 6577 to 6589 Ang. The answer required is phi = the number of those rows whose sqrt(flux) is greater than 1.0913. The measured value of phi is 1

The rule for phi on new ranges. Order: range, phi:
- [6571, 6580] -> 1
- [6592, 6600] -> 2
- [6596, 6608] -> 5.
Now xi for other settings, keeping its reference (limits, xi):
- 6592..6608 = 6597.80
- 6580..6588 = 6582.62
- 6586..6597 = 6587.17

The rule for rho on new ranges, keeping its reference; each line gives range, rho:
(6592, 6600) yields 6593.24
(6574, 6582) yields 6575.05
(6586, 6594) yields 6591.73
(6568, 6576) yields 6570.51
